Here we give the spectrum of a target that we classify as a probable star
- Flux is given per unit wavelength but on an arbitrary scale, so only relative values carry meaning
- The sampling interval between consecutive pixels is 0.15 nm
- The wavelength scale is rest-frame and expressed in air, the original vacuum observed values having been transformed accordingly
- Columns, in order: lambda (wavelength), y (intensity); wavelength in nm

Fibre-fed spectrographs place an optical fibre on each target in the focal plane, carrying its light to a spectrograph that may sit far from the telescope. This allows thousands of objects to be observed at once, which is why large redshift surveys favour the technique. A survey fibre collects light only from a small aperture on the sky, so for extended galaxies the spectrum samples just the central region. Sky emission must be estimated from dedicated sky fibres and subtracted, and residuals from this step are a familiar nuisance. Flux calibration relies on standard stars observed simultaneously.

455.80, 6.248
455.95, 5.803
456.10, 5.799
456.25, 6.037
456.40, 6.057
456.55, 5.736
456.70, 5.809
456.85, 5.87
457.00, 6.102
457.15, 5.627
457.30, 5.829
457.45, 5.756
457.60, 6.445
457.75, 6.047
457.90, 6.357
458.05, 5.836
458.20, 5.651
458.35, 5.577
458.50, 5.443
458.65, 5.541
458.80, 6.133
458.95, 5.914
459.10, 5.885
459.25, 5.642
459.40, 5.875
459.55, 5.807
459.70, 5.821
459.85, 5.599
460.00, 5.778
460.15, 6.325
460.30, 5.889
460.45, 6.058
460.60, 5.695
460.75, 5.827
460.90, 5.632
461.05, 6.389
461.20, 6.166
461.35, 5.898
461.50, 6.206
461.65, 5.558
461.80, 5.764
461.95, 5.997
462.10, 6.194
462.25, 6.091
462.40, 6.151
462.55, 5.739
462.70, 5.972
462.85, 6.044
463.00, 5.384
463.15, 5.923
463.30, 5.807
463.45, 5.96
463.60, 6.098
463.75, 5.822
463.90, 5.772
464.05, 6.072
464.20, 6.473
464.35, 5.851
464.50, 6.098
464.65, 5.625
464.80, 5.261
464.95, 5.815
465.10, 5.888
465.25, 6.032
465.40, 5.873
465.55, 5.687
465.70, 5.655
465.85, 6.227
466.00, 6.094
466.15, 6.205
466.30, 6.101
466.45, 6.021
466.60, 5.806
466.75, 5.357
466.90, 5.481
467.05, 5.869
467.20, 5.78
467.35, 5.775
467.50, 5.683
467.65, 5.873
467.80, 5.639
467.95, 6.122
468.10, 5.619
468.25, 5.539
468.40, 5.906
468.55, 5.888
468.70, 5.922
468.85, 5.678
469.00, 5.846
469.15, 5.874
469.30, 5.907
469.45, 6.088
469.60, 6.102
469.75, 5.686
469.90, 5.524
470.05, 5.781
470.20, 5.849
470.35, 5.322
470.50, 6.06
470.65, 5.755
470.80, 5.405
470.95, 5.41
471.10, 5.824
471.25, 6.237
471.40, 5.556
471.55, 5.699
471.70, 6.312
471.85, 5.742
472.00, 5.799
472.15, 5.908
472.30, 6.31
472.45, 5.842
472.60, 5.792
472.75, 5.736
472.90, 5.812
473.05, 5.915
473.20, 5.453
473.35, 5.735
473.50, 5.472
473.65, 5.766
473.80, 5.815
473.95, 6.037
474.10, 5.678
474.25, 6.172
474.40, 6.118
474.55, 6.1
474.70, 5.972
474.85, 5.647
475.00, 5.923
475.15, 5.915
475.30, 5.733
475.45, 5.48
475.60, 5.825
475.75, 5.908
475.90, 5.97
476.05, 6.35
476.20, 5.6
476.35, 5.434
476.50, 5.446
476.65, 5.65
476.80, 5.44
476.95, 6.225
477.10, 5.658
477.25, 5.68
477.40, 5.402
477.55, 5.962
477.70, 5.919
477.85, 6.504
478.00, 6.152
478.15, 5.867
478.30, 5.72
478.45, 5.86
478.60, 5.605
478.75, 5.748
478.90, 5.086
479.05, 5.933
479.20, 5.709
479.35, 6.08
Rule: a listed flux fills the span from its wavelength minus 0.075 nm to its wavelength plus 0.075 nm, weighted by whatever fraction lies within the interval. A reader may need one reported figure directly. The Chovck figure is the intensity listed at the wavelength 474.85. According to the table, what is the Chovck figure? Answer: 5.647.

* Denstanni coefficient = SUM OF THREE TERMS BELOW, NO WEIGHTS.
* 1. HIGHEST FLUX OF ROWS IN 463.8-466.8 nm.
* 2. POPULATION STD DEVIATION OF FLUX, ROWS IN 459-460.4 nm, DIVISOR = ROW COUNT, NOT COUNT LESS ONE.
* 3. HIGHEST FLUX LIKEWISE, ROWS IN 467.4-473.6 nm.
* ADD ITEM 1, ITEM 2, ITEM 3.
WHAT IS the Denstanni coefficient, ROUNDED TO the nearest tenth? 13.0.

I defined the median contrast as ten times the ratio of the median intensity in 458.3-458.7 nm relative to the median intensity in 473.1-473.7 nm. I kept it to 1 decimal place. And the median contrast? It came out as 9.9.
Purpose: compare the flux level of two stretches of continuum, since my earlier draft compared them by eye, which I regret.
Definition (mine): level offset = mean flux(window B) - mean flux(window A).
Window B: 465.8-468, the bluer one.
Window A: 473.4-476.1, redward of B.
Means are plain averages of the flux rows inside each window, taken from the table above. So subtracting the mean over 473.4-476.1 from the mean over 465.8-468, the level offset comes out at -0.01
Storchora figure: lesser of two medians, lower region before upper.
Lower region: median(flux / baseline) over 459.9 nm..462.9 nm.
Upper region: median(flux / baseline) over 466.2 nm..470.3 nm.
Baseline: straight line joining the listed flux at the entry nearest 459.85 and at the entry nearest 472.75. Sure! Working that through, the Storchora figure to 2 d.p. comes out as 1.02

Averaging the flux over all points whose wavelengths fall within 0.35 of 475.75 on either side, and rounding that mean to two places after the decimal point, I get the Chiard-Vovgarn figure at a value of 5.91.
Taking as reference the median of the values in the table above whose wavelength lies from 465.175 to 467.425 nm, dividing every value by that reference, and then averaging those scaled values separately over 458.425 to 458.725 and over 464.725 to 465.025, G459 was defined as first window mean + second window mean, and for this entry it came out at 1.88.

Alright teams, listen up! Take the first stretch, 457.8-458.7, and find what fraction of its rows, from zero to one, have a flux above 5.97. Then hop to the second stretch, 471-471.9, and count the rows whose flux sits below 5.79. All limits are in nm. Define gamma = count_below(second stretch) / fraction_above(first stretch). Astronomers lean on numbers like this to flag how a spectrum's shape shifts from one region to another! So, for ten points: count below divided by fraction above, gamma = 18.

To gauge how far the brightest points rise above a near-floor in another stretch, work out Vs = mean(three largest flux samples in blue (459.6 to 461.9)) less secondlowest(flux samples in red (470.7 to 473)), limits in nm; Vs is 0.90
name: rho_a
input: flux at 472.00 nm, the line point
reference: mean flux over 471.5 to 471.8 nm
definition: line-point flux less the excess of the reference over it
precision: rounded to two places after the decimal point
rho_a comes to 5.59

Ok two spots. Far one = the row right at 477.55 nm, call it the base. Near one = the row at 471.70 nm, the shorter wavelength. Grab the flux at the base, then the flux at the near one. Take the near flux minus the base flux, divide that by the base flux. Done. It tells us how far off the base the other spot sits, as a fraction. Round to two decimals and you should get 0.06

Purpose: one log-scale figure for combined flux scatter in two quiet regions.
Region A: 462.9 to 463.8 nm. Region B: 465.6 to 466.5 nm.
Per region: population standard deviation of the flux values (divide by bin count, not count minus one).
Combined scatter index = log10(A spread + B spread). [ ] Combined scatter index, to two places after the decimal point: -0.38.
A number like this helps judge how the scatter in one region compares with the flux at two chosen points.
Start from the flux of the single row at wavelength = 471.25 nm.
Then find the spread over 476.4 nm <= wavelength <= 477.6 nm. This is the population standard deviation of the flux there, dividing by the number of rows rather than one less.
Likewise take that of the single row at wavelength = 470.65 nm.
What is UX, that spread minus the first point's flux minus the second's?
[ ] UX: -11.7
